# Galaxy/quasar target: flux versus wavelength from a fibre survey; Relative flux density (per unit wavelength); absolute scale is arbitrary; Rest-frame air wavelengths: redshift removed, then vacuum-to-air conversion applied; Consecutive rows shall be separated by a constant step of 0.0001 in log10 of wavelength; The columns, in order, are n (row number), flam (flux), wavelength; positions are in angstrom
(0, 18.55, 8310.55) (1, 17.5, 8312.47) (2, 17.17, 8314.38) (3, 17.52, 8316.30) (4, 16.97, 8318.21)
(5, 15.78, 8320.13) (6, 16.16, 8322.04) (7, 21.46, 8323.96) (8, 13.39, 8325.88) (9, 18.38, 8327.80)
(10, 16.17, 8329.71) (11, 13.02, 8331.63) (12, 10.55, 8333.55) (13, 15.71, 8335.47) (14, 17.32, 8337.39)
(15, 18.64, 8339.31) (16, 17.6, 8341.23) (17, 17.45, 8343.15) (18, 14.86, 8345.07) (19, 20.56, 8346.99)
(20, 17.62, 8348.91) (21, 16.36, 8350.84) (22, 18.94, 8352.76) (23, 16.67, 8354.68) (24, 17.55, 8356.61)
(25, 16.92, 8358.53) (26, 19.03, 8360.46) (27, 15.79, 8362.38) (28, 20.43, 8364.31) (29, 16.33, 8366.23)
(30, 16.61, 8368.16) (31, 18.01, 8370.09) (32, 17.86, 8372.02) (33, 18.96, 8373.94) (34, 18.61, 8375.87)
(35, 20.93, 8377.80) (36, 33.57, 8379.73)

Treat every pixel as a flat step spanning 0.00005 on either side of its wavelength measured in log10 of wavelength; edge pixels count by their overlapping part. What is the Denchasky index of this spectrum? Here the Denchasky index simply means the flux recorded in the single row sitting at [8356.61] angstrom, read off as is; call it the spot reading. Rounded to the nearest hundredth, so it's 17.55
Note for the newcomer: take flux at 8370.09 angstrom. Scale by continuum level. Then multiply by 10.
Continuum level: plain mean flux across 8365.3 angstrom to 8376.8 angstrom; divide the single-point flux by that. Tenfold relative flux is 10.2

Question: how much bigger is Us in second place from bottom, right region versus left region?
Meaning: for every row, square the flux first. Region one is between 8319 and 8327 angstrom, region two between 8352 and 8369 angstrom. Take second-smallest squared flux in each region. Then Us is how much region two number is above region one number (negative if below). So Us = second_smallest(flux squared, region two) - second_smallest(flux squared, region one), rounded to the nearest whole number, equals 18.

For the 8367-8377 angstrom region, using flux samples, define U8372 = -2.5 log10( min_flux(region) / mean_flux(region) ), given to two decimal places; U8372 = 0.09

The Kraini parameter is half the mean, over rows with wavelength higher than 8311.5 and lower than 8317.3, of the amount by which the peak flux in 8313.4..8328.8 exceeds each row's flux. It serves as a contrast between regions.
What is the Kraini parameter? 2.03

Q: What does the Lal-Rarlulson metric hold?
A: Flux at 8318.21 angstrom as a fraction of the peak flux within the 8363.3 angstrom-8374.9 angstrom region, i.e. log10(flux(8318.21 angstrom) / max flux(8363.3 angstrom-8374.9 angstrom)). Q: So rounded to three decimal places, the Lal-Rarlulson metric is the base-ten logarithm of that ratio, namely -0.081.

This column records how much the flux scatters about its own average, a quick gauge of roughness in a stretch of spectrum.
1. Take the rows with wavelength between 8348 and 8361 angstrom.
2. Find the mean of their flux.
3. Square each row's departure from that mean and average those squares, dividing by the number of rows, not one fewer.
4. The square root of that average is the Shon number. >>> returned 0.98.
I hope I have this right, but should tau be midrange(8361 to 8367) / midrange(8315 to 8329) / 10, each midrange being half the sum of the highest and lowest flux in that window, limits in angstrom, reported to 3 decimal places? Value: 0.104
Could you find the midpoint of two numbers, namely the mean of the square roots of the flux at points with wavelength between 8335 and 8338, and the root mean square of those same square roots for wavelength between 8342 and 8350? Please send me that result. 4.13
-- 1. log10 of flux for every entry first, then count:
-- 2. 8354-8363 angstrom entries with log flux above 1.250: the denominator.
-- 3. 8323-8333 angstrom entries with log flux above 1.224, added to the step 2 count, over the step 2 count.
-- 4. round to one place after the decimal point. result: 3.0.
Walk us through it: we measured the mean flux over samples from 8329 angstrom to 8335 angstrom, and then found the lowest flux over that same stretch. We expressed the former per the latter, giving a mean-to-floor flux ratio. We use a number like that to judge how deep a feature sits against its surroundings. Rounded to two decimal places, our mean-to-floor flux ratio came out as 1.26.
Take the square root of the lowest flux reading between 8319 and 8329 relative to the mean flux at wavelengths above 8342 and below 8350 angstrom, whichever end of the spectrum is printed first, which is 0.87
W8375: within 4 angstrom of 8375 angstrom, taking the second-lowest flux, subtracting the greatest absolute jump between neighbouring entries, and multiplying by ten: 163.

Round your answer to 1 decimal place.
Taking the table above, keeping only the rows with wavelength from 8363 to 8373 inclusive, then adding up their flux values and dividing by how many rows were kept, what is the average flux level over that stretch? 17.8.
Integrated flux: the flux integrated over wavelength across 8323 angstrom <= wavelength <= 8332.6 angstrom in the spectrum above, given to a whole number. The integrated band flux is 158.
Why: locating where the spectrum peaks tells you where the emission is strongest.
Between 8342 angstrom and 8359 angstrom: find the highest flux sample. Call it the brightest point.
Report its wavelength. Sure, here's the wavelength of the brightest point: 8346.99 angstrom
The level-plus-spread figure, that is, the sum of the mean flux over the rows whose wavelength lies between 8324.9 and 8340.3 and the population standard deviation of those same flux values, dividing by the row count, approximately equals 18.1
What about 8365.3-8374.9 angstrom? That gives 18.5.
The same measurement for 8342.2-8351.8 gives 19.2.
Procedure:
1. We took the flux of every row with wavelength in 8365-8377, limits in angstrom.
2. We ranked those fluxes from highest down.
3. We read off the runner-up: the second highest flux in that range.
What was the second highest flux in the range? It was 18.61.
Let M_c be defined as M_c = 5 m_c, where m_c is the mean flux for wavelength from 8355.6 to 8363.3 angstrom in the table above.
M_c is 86.6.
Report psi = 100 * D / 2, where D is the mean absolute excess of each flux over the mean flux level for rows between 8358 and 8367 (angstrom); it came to 81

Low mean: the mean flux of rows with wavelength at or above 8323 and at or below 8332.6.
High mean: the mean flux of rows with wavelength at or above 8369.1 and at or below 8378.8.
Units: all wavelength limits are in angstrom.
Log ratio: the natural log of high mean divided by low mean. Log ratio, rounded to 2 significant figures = 0.14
